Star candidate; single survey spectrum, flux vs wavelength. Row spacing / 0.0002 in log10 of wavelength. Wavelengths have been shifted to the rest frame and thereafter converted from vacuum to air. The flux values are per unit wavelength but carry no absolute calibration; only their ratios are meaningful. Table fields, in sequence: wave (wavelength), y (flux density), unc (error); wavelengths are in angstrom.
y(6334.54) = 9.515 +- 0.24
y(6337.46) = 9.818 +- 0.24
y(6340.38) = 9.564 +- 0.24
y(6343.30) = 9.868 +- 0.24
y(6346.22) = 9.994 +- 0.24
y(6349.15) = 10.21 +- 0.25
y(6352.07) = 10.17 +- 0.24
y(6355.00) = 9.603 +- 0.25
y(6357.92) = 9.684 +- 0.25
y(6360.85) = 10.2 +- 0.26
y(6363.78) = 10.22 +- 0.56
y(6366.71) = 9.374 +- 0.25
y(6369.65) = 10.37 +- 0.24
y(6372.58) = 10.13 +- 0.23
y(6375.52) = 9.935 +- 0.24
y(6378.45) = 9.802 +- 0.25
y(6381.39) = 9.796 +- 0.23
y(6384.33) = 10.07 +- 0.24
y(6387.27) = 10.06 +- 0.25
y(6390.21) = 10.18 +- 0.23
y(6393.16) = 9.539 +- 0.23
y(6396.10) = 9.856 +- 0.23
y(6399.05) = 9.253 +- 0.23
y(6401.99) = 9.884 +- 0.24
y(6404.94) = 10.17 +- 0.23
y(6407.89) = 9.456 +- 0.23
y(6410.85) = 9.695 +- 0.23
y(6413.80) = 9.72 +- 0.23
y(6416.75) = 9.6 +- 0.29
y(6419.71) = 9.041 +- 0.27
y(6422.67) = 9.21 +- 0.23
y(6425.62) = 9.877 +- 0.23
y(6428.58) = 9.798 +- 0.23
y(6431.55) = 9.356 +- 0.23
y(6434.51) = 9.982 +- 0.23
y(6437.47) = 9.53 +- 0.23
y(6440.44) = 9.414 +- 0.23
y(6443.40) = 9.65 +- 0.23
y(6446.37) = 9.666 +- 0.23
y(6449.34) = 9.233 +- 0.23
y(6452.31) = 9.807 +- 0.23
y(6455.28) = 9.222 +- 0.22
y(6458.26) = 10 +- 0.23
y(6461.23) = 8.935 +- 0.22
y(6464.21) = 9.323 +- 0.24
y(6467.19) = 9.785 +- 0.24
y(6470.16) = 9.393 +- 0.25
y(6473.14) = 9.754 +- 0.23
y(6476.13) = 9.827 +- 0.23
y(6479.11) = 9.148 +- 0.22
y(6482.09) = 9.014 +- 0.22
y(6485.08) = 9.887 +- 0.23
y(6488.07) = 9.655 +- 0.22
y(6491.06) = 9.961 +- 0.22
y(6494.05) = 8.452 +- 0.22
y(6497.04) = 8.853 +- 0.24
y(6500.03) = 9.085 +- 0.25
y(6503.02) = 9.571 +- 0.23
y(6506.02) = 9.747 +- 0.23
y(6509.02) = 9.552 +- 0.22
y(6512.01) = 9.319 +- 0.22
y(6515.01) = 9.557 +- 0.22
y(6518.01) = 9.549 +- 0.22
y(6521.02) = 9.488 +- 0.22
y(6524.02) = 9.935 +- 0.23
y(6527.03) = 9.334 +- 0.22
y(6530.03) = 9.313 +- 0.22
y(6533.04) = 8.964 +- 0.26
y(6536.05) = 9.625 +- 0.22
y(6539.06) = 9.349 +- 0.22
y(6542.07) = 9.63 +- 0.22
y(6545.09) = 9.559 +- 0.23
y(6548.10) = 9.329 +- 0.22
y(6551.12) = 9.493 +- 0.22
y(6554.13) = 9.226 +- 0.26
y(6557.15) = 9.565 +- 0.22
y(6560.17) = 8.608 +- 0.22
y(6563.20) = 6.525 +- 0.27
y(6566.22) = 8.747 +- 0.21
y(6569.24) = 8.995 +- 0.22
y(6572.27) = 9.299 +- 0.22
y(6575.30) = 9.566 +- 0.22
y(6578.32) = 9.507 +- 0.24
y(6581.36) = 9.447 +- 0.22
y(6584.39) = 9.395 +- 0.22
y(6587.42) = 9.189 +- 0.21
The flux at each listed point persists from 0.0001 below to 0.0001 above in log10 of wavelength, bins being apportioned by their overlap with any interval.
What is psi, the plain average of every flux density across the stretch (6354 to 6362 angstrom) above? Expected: 9.83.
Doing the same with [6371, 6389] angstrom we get 9.97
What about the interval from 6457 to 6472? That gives 9.49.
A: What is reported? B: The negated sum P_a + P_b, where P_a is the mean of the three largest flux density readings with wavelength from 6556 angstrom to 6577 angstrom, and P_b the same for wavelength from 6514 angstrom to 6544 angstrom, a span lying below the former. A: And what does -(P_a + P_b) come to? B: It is -19.2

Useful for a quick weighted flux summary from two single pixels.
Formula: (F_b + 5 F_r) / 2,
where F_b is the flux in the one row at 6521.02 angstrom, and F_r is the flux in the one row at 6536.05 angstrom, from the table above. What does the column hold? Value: 28.81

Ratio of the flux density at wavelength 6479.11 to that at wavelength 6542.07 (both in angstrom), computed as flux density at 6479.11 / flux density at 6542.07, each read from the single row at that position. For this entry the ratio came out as 0.950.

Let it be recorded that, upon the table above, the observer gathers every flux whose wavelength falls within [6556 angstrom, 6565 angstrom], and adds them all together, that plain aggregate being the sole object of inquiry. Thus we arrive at 24.7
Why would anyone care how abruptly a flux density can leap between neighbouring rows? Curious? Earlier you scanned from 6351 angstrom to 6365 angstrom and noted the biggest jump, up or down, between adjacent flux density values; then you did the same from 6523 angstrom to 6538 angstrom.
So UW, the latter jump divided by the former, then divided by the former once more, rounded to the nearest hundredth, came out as 2.06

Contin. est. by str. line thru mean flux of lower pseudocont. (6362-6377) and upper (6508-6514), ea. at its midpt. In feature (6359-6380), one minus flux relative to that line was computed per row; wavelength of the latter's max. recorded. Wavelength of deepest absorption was 6366.71 angstrom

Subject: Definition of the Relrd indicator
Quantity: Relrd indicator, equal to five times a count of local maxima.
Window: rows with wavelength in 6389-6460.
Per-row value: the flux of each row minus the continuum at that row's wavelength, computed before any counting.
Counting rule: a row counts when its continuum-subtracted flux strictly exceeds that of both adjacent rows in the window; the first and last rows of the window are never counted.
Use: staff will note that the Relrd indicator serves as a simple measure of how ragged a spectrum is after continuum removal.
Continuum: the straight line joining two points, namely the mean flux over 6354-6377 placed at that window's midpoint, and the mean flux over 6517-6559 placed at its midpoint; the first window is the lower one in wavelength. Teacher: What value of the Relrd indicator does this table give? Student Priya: 35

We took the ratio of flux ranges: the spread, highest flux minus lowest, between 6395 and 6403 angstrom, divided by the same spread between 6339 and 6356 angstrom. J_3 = 0.98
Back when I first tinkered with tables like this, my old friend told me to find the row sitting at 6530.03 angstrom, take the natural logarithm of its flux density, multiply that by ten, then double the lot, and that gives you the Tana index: 44.6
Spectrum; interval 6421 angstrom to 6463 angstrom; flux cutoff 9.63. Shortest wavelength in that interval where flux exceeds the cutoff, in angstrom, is 6425.62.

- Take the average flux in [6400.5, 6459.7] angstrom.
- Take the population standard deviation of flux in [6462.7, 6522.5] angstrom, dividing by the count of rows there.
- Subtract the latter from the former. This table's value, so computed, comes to 9.24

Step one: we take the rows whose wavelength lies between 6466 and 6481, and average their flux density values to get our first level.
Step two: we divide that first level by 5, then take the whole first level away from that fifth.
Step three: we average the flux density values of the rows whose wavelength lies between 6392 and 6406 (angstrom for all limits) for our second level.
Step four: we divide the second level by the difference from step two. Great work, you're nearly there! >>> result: -1.27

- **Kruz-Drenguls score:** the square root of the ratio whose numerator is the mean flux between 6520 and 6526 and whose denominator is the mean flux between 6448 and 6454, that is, 1.01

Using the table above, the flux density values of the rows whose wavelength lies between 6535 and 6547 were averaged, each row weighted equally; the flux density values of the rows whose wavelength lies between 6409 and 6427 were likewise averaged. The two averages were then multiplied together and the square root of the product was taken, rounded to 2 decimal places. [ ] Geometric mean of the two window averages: 9.53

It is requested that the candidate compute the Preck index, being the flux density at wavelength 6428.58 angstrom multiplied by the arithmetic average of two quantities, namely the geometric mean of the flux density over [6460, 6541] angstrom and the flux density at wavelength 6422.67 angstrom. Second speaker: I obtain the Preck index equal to 91.2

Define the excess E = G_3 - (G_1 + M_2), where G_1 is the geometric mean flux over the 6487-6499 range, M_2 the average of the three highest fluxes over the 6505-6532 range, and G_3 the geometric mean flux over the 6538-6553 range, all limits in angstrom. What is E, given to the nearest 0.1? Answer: -9.5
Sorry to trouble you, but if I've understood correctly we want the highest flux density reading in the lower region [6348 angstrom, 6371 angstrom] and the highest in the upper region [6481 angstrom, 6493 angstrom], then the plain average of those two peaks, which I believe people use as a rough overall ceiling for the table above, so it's 10.2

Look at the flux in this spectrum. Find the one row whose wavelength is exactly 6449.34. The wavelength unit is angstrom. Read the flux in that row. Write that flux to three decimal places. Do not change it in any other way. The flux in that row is 9.233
